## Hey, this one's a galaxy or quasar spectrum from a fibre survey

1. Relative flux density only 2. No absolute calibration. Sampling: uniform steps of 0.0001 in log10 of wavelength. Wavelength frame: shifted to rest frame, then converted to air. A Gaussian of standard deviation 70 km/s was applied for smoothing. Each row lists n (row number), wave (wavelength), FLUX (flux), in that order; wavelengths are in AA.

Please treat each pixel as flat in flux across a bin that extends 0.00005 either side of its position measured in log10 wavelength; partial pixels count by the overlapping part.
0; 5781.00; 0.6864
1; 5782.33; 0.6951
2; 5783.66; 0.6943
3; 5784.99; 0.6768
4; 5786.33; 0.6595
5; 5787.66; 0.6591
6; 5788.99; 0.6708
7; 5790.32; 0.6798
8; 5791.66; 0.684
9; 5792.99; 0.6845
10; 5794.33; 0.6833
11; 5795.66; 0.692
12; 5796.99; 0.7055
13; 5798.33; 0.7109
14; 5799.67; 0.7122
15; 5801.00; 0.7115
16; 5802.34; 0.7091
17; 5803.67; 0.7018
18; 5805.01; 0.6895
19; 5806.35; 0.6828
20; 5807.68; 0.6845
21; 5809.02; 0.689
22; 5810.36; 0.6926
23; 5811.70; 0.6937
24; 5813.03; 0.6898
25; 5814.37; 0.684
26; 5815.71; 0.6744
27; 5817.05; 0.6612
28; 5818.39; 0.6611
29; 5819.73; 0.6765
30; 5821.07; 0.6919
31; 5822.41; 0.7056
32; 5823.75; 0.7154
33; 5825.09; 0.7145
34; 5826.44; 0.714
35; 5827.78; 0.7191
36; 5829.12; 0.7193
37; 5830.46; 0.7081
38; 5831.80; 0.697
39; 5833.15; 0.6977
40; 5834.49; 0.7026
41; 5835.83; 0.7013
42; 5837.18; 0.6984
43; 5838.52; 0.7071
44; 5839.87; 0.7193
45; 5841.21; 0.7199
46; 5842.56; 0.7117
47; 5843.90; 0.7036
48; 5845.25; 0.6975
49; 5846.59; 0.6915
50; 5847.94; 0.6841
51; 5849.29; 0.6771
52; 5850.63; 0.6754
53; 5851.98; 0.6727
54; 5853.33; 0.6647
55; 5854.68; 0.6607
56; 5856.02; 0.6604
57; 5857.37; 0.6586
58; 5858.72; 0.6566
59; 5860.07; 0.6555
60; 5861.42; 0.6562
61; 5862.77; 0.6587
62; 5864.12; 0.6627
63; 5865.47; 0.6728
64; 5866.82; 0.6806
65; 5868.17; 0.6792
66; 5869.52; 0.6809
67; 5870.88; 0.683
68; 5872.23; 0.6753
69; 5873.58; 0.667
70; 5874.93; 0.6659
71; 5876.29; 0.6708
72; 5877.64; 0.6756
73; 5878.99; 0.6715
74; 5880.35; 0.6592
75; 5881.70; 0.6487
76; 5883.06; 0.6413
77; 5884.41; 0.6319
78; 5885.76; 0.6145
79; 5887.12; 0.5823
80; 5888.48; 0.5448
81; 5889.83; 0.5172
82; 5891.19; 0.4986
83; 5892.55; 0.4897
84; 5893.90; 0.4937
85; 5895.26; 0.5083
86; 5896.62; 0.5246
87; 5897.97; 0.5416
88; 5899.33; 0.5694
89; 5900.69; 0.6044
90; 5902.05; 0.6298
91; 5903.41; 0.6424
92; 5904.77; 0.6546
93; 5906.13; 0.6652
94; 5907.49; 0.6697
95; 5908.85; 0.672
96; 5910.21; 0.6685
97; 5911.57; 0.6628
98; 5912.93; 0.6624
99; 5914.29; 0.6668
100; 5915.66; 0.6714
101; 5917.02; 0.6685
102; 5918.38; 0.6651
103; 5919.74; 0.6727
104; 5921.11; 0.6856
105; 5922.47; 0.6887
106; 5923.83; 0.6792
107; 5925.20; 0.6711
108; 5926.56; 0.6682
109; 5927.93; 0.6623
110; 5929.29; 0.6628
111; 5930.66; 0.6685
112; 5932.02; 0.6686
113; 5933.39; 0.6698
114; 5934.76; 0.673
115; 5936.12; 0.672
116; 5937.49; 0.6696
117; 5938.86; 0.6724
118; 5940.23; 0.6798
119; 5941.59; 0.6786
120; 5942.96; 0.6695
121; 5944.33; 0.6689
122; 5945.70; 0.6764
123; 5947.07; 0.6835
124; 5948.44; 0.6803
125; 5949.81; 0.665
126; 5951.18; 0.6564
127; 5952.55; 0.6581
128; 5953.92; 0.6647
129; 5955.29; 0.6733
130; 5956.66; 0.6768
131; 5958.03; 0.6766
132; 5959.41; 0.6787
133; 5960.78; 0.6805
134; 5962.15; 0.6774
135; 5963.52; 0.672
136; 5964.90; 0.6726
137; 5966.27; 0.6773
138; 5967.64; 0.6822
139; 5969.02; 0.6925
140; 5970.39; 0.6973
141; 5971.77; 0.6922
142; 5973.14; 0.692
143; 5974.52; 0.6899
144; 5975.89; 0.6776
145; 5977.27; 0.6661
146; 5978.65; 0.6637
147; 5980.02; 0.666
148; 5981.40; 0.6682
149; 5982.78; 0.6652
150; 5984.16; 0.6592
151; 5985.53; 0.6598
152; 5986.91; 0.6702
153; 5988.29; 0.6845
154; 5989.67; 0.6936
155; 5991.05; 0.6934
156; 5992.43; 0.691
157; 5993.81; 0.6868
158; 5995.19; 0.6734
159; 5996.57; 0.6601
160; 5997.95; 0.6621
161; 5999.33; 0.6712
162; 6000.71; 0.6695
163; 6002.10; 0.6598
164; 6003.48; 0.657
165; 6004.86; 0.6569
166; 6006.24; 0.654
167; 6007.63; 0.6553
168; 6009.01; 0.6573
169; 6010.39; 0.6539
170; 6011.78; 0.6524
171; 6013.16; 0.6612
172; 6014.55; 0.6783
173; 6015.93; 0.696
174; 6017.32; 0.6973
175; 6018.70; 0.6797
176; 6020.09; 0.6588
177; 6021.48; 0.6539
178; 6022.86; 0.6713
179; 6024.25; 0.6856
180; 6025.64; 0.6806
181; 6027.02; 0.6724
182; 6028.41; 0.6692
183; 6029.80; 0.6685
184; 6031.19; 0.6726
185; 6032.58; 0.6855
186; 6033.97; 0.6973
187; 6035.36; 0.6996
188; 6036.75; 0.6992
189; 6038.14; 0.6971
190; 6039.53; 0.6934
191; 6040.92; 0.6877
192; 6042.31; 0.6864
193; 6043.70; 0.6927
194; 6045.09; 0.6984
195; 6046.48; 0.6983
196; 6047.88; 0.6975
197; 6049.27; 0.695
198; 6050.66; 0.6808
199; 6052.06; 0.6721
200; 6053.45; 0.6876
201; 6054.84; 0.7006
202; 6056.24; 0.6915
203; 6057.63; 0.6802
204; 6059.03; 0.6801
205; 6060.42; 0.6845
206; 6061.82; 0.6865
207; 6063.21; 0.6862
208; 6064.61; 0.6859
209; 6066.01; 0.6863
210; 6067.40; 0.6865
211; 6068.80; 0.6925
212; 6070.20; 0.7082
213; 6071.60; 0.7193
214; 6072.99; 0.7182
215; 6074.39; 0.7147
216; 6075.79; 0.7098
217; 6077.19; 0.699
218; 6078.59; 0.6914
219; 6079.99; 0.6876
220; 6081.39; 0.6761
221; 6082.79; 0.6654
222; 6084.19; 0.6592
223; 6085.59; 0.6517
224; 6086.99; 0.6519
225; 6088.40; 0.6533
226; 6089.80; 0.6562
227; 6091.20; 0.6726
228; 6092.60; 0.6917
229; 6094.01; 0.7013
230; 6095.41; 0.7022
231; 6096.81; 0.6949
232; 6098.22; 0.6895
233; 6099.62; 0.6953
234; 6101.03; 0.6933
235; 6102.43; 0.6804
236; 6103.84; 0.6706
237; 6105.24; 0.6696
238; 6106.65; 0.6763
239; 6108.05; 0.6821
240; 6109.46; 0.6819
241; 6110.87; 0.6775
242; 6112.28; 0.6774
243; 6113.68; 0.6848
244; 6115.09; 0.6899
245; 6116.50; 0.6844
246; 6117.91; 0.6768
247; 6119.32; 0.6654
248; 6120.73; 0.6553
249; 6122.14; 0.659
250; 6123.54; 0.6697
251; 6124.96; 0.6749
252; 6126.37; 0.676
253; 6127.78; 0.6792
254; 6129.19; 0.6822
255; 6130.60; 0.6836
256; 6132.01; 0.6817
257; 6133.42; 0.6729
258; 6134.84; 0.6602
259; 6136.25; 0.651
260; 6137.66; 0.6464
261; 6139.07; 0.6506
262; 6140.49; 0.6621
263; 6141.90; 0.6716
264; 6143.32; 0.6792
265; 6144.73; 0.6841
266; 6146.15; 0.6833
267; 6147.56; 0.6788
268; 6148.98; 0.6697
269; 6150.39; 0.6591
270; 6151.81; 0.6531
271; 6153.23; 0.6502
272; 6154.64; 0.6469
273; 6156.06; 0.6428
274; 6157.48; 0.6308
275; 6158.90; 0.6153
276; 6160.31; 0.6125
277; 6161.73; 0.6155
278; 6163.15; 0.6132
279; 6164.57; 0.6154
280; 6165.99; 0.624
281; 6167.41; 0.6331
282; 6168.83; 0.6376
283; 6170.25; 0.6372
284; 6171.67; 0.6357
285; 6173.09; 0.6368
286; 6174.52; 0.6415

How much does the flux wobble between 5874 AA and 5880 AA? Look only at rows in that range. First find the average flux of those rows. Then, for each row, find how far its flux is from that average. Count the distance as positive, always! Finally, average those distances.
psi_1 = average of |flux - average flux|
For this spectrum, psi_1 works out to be 0.0026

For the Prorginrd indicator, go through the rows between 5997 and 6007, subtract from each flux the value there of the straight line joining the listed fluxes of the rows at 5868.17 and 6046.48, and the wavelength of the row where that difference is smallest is 6006.24 AA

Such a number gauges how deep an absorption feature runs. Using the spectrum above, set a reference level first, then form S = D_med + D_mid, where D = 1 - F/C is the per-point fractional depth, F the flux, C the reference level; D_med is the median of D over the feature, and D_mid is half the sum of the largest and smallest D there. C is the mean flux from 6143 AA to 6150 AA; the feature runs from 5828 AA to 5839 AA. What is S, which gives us -0.077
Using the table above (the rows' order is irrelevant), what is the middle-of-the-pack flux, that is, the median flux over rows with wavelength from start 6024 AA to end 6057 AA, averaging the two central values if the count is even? 0.690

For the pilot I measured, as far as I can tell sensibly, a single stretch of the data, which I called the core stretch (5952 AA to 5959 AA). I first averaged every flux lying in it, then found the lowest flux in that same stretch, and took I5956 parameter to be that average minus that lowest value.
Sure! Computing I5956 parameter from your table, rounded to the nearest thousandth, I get 0.012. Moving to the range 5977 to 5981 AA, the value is 0.002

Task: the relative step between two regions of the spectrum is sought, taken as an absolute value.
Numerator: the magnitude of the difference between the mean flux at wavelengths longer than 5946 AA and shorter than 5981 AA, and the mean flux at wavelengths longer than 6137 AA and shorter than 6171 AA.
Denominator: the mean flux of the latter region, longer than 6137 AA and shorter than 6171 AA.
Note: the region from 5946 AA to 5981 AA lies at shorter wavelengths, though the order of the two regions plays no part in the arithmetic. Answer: 0.047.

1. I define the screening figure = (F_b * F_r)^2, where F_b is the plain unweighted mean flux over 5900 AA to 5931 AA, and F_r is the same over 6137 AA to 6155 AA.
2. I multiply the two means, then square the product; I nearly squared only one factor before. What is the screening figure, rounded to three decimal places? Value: 0.194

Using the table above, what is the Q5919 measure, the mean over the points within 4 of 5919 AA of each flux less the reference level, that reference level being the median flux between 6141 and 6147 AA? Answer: -0.006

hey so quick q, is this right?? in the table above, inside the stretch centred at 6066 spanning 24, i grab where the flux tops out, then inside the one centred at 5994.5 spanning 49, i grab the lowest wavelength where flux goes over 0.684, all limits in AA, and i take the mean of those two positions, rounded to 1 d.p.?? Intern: 6021.0 AA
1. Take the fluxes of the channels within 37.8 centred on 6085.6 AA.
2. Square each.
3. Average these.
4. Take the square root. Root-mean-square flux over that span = 0.687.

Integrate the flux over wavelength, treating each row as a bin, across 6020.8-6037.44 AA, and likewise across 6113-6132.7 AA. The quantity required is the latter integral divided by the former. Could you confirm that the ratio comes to 1.18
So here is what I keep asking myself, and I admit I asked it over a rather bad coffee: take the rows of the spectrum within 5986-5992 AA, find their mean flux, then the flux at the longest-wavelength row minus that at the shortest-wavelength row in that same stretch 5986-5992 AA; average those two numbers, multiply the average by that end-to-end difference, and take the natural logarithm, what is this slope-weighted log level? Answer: -4.8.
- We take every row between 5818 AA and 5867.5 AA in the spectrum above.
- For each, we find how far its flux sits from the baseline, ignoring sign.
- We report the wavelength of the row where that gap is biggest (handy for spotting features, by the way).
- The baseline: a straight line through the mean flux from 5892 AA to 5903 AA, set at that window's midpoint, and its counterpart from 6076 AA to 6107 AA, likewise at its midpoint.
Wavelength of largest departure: 5827.78 AA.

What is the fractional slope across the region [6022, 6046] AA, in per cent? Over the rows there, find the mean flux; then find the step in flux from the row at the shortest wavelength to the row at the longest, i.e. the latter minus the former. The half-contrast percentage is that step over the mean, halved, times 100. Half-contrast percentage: 2.0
